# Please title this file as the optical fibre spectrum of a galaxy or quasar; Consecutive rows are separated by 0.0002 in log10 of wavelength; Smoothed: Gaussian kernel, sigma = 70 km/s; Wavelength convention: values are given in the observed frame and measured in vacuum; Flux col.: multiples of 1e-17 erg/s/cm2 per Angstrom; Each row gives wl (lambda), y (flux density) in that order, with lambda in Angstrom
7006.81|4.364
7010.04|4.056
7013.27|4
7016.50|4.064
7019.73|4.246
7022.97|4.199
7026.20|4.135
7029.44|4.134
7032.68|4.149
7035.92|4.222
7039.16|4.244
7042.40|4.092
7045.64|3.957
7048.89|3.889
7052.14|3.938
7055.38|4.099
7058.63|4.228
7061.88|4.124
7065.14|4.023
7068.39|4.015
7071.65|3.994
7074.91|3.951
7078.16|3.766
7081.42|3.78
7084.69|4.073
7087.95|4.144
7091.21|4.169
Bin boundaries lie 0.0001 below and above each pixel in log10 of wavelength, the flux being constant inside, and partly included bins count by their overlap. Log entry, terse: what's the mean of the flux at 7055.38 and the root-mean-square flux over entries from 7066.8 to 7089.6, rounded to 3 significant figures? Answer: 4.03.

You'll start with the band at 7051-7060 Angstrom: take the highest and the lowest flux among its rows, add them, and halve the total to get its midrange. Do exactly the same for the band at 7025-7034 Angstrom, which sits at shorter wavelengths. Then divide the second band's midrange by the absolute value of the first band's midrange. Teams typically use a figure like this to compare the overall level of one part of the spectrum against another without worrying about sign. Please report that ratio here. 1.014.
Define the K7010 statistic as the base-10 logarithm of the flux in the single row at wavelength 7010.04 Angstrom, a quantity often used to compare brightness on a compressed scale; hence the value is 0.608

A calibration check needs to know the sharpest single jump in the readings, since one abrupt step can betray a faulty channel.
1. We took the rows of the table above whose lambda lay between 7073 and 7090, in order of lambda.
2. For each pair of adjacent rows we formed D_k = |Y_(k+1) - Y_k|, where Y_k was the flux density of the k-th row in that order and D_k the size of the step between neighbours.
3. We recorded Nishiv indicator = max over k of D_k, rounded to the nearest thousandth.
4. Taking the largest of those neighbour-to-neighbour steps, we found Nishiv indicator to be 0.293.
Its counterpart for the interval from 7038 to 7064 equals 0.161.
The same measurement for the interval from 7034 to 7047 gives 0.152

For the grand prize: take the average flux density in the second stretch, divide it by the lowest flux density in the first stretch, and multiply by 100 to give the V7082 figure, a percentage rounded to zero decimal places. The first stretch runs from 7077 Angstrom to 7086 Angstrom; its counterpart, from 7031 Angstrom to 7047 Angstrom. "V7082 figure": 110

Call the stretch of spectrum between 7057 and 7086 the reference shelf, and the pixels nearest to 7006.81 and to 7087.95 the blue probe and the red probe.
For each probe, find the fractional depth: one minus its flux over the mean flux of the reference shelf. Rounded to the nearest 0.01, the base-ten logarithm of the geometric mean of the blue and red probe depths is -1.23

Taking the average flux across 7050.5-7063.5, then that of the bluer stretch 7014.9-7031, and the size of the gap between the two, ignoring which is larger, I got 0.06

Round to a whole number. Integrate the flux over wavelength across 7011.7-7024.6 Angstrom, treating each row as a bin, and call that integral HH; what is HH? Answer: 53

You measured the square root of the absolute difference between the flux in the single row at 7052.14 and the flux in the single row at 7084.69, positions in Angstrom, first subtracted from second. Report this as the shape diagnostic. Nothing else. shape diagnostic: 0.37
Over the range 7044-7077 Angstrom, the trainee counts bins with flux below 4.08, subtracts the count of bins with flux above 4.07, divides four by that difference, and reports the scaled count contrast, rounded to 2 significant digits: 1.0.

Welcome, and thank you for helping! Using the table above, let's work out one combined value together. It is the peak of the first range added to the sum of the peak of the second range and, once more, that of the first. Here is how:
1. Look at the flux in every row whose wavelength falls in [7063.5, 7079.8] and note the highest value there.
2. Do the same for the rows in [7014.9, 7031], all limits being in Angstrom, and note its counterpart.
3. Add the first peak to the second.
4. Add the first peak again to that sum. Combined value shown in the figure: 12.3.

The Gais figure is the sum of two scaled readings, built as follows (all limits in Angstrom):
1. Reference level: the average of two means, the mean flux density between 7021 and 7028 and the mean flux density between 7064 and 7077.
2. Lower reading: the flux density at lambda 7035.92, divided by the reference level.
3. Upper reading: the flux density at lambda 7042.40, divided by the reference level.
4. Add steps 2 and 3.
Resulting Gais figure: 2.04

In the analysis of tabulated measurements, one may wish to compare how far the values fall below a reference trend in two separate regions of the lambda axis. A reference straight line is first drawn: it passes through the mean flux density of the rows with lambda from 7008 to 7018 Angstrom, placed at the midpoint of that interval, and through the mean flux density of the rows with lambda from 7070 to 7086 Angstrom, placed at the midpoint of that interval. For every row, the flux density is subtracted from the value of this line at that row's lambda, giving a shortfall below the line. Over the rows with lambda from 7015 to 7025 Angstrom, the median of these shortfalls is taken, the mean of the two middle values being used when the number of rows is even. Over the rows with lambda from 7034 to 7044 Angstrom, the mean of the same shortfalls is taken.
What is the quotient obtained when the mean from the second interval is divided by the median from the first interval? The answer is 1.1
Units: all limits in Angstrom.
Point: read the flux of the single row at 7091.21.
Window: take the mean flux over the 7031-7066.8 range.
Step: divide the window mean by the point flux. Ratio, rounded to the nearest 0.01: 0.98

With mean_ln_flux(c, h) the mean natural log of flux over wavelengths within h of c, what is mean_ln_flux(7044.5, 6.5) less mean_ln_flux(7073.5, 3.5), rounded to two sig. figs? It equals 0.018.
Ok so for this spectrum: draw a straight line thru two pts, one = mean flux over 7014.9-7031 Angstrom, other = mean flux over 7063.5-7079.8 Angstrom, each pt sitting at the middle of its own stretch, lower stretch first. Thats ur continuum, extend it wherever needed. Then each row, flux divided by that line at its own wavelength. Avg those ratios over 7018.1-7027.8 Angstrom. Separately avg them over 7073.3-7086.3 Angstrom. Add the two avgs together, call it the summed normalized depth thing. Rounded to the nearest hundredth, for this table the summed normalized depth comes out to 2.00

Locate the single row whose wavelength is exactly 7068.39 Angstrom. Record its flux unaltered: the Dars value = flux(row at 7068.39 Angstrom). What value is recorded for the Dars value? 4.015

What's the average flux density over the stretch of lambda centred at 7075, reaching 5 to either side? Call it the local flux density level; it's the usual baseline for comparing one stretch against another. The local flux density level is 3.90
